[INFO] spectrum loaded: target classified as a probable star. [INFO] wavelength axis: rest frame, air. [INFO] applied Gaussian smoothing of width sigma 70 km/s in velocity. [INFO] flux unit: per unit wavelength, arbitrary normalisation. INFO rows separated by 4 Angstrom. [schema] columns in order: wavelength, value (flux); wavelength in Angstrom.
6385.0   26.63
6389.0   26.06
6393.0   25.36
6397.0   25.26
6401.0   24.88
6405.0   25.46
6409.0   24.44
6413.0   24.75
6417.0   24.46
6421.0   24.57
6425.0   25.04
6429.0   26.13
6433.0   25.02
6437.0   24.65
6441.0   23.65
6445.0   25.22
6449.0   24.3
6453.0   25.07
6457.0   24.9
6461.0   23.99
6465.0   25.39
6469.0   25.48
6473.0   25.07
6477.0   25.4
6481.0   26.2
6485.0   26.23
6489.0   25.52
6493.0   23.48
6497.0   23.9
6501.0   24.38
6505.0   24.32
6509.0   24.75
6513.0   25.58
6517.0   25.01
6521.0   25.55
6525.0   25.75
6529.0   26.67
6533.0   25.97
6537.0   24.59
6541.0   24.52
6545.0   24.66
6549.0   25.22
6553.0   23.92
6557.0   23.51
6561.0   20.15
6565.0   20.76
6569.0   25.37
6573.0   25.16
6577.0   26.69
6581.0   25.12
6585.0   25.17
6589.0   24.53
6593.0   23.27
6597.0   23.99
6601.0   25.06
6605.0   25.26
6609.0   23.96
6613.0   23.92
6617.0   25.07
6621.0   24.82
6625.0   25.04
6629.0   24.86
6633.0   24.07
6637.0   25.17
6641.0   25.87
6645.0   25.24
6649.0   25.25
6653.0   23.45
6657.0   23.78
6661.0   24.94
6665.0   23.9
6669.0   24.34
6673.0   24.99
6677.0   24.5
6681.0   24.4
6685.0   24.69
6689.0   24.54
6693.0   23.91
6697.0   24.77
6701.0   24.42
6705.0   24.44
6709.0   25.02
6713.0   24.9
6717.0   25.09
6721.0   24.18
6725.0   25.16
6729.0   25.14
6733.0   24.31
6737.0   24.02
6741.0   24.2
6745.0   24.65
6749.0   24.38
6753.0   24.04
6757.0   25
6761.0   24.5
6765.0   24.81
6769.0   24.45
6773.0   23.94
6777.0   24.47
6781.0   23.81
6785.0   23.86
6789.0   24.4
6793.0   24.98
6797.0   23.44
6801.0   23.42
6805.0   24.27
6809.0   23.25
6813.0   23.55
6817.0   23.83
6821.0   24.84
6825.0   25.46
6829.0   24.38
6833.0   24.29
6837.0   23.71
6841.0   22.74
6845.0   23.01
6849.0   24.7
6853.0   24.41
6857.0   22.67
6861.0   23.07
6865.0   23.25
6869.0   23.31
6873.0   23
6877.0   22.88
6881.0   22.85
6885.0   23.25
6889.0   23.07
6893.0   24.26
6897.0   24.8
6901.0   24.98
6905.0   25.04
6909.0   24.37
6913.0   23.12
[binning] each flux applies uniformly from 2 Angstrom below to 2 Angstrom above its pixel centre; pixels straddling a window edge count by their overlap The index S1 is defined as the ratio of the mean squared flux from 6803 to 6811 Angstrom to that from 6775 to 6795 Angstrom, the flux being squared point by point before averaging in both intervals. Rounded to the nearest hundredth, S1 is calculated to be 0.96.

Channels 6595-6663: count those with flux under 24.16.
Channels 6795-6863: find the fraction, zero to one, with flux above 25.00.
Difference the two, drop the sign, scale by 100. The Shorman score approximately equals 594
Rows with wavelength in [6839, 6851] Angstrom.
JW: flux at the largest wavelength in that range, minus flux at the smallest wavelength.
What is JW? 2.0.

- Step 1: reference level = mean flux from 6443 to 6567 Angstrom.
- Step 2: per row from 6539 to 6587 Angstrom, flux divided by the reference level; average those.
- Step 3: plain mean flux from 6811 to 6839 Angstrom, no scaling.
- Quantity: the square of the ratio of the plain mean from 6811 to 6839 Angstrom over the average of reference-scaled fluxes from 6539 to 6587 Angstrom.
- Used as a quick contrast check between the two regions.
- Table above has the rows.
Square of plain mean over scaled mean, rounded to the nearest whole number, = 615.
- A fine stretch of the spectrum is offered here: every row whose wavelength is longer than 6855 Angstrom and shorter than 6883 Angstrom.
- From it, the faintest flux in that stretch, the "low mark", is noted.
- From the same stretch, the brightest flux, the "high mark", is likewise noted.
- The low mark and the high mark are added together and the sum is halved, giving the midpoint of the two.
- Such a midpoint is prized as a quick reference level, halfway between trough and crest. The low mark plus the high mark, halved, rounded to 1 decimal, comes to 23.0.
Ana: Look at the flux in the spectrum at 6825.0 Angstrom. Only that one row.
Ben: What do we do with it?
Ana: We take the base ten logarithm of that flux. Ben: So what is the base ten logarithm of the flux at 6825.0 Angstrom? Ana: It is 1.41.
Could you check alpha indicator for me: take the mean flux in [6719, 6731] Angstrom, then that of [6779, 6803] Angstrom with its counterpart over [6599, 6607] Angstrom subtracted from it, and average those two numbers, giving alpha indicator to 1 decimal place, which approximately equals 11.8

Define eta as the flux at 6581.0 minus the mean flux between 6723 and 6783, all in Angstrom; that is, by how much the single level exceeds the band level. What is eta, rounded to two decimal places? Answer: 0.66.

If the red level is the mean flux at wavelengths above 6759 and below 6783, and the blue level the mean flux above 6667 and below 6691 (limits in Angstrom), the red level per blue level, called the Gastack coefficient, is 0.990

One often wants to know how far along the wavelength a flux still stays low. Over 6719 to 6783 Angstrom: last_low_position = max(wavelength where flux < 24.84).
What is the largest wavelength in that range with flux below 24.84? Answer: 6781.0 Angstrom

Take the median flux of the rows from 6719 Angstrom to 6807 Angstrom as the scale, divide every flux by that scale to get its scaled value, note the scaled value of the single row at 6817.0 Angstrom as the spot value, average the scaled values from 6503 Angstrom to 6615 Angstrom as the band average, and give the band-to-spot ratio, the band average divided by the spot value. 1.03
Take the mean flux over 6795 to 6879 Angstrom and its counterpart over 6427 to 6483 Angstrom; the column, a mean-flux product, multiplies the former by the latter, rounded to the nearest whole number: 593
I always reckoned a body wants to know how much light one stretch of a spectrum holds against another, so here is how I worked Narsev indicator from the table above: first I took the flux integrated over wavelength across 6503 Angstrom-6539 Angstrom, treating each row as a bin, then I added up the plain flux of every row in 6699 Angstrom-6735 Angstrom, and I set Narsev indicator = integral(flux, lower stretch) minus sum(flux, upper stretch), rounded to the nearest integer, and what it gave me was 690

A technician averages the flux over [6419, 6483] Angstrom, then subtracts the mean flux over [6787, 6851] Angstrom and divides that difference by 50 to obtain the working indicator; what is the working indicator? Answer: 0.020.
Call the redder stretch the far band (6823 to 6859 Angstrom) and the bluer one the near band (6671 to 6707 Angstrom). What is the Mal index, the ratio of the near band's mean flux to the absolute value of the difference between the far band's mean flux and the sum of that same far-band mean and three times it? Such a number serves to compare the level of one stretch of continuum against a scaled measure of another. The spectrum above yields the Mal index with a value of 0.342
